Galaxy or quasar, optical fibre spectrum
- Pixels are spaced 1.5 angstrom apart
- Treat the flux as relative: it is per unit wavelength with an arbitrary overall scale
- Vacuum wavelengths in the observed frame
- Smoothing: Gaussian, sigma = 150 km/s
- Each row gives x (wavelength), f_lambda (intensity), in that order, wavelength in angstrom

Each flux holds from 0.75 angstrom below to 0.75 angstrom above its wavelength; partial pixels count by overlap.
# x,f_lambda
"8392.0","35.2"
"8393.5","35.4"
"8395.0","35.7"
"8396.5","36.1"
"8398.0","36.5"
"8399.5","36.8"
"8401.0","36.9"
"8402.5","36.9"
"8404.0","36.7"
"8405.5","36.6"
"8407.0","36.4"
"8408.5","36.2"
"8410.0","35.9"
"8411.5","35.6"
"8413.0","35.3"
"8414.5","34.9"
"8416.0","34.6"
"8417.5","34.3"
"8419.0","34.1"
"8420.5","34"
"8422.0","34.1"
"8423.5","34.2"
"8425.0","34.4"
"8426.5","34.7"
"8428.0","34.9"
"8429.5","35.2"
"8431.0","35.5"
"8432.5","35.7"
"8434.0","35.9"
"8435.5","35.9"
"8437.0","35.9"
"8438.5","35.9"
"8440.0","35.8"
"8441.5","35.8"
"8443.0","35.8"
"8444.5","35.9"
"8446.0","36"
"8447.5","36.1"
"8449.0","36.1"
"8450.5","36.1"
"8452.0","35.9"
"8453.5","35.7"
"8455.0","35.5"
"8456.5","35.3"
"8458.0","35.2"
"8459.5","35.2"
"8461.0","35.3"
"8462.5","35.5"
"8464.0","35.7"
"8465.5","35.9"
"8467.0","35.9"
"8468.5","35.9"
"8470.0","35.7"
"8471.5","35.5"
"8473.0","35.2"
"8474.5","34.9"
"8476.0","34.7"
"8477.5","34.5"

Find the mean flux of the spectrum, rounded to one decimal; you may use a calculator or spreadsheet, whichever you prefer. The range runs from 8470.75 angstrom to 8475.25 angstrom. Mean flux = 35.2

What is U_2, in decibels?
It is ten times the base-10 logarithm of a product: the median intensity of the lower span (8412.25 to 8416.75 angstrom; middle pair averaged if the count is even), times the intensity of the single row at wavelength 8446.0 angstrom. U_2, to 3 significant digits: 31.0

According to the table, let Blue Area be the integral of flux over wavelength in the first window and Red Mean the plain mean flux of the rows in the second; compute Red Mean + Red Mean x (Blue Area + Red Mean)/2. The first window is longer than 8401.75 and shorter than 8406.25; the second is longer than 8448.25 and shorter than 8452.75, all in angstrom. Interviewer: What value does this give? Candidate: 3663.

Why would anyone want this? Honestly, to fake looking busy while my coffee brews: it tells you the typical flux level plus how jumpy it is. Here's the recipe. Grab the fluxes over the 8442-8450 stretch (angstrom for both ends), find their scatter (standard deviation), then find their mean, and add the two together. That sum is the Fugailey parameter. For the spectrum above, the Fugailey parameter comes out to 36.1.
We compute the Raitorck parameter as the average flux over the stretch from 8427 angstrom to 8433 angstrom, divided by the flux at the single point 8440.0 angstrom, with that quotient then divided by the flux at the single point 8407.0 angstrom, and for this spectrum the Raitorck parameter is 0.0271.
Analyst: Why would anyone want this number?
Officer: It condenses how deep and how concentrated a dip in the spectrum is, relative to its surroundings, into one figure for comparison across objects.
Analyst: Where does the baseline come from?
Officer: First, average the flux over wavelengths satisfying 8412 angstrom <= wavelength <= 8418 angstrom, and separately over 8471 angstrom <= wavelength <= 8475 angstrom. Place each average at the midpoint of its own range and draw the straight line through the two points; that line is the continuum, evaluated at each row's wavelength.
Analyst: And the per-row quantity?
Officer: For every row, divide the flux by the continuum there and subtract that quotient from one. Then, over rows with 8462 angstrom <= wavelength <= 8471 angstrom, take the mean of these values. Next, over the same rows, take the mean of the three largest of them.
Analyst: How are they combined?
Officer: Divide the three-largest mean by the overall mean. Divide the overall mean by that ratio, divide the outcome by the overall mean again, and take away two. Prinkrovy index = -0.74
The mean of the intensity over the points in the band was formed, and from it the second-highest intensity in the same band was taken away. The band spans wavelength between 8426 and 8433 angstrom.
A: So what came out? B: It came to -0.30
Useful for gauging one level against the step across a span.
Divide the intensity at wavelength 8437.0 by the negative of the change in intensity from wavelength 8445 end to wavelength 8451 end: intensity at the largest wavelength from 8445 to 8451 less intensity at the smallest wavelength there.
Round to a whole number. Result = -359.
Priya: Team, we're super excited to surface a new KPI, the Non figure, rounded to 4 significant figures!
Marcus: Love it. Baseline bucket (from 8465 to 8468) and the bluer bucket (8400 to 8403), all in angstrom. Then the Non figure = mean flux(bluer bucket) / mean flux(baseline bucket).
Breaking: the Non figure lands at 1.028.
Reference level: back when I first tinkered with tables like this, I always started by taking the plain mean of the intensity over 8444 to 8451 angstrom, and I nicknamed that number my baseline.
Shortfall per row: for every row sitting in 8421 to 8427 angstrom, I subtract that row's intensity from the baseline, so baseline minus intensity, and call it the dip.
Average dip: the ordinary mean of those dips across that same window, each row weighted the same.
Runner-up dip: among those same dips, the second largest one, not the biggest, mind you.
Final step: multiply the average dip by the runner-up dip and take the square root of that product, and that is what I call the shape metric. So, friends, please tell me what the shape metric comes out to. 1.8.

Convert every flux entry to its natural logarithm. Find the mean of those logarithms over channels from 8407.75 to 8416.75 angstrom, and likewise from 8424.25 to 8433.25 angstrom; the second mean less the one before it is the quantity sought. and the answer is -0.010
